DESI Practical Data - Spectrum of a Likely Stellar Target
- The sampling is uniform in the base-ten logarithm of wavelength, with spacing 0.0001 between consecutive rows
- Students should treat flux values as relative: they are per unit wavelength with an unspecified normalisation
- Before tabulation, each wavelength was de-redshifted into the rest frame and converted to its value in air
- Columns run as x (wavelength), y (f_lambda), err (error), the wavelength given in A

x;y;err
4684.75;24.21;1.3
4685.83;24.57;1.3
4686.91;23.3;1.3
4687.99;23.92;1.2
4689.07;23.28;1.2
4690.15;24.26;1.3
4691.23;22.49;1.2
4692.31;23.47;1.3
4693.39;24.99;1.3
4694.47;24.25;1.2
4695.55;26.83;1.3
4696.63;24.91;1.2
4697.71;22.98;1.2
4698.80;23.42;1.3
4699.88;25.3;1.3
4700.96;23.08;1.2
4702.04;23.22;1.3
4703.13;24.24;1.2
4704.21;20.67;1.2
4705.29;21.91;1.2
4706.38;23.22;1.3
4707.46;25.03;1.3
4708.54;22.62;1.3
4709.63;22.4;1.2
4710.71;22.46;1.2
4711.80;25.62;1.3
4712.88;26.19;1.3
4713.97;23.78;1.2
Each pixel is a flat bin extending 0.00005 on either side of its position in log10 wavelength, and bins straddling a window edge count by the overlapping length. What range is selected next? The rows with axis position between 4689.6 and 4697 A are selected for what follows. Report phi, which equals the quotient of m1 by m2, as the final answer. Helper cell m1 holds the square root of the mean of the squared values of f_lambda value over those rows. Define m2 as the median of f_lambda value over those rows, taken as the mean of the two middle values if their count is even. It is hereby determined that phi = 1.009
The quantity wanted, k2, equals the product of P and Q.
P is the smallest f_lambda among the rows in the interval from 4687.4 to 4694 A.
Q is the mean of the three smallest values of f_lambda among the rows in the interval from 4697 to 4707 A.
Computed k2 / 491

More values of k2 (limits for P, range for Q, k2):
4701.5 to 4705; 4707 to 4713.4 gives 465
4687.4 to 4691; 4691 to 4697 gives 545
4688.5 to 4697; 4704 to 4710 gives 487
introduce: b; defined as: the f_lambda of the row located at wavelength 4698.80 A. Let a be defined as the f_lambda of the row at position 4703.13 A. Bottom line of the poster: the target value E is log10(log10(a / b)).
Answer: -1.83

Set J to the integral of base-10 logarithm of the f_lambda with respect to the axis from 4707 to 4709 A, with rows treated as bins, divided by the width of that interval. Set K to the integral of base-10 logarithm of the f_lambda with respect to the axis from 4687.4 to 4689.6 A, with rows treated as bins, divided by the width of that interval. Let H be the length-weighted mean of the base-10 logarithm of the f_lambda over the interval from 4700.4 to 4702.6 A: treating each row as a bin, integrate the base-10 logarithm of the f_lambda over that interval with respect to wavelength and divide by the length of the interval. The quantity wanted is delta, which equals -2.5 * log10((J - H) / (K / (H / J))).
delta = 4.87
